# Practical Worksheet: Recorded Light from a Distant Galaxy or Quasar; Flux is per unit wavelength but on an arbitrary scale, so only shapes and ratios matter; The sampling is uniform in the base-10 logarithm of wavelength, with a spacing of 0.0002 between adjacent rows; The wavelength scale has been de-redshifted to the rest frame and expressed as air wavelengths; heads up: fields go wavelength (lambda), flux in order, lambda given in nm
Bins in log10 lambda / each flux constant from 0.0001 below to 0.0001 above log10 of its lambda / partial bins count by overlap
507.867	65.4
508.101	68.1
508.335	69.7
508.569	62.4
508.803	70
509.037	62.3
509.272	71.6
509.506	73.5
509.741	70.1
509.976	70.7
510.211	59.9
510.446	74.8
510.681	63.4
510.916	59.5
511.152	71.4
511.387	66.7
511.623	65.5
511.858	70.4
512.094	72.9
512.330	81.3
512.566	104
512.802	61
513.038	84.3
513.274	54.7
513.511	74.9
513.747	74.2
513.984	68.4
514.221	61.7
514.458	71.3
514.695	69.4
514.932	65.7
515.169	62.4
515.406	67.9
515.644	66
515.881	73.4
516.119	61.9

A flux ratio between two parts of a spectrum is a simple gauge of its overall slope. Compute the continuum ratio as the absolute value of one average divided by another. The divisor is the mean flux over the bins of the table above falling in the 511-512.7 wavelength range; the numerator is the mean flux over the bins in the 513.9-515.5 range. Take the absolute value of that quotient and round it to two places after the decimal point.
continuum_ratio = 0.88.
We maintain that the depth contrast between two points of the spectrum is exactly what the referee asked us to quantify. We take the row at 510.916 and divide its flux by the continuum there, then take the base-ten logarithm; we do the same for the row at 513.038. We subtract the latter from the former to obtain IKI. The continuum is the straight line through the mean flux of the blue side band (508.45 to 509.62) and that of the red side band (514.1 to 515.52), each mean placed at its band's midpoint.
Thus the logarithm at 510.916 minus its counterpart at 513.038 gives -0.16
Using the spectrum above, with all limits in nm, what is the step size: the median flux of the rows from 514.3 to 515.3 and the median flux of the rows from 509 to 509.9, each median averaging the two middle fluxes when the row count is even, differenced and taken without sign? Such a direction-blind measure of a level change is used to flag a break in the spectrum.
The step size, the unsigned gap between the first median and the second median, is 3.3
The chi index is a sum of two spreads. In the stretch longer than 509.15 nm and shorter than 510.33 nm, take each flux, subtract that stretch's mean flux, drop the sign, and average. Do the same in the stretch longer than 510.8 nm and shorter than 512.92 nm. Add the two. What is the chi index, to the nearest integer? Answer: 13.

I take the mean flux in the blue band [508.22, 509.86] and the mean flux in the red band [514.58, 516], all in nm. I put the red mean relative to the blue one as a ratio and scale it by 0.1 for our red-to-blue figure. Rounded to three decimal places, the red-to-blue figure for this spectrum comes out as 0.098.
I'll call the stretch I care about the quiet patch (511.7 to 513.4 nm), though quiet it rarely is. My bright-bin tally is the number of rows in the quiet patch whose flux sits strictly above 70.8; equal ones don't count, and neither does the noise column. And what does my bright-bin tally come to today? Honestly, 4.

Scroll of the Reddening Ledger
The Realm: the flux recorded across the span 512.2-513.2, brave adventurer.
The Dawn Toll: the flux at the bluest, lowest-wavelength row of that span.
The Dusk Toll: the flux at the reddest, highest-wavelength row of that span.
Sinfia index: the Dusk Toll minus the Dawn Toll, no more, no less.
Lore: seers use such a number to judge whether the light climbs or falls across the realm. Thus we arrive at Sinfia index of 3.0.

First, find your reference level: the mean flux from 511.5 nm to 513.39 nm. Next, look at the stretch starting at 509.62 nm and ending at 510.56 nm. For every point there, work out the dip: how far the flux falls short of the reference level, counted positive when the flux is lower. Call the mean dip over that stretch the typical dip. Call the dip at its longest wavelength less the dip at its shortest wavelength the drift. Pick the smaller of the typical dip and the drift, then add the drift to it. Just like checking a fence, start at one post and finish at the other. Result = -9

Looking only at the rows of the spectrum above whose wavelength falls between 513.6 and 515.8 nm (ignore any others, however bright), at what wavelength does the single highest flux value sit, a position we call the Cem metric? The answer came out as 513.747 nm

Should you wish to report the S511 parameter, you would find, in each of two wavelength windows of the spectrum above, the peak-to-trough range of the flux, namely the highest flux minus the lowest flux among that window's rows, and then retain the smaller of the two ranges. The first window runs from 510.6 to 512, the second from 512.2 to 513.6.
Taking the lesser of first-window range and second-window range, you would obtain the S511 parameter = 11.9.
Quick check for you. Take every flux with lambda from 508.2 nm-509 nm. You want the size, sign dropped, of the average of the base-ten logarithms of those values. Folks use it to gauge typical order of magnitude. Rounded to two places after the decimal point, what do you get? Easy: 1.83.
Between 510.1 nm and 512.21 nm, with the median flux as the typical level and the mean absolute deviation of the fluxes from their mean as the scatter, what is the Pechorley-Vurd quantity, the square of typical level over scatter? 208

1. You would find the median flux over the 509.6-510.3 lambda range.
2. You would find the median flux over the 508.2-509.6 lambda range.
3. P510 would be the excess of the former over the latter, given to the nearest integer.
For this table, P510 0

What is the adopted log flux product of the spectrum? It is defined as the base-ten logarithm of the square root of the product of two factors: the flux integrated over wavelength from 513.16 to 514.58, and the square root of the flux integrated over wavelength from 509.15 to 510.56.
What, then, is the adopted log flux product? 1.490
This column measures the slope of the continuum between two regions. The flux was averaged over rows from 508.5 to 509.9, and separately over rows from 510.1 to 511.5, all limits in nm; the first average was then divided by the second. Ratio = 1.04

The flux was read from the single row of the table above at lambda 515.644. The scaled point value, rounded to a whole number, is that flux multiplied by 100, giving 6600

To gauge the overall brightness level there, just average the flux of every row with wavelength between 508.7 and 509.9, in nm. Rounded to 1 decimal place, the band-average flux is 69.5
